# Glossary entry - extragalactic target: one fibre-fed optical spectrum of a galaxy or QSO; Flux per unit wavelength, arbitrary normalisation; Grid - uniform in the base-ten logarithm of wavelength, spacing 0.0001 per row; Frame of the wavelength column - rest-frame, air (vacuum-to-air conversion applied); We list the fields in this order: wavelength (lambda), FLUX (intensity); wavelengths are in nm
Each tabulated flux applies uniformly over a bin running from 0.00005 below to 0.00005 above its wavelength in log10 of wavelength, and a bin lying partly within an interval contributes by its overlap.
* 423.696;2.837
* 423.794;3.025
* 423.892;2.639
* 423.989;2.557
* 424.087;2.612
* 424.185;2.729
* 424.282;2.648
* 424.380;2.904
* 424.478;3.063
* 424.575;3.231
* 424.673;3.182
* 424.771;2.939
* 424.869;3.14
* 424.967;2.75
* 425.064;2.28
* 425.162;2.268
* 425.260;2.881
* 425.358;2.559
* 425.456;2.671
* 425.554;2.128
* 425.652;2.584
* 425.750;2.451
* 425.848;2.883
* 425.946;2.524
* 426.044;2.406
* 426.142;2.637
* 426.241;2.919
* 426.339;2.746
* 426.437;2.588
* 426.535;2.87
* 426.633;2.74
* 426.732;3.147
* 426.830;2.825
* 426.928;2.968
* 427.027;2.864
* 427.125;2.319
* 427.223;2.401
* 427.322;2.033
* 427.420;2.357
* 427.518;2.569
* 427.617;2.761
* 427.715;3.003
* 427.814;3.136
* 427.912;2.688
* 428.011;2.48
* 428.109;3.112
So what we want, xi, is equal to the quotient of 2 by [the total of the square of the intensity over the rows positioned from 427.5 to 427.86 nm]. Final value 0.060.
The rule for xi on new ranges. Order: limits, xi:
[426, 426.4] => 0.069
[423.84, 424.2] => 0.072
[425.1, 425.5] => 0.074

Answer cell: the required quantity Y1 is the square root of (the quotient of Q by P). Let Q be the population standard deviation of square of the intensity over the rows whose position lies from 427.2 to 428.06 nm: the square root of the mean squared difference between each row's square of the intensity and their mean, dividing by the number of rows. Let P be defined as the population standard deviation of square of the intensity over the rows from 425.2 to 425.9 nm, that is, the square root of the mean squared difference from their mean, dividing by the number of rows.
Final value 1.17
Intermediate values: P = 1.23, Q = 1.7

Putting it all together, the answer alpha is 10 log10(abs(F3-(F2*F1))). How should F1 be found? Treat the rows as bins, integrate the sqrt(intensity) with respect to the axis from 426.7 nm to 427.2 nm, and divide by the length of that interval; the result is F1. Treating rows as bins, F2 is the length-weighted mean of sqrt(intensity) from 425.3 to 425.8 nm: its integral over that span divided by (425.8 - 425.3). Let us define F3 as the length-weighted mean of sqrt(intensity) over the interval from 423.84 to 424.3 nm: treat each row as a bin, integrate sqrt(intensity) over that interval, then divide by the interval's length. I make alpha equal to 0.0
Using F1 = 1.67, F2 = 1.58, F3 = 1.62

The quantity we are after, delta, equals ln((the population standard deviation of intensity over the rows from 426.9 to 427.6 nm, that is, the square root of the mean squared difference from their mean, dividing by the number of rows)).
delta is -1.2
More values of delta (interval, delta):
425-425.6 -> -1.3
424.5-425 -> -1.7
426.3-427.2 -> -1.5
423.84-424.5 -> -1.8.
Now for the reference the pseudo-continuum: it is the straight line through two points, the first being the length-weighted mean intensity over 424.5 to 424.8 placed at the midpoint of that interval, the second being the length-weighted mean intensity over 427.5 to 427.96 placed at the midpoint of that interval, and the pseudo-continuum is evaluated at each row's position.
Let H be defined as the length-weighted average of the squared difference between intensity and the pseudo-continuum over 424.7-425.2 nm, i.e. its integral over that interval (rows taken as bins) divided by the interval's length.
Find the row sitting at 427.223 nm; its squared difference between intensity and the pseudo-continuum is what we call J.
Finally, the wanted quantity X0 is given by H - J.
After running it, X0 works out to 0.03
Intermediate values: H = 0.27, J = 0.24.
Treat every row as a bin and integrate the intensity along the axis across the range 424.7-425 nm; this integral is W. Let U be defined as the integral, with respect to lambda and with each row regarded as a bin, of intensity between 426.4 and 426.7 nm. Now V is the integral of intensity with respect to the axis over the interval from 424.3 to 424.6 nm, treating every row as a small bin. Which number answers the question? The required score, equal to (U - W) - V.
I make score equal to -0.97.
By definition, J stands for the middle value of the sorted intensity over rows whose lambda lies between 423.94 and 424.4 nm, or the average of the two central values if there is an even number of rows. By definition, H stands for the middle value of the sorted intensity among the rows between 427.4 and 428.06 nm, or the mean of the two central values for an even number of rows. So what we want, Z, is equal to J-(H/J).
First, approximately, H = 2.7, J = 2.65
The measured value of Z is 1.63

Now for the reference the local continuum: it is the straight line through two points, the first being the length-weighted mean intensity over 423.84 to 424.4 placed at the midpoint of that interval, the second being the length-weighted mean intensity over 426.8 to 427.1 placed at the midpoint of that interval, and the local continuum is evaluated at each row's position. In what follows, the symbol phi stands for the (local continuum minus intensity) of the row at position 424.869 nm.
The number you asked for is -0.42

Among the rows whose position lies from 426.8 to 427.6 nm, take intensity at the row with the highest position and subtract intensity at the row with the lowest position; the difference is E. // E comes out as -0.26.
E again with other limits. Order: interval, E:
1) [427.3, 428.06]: 0.45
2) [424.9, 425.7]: -0.17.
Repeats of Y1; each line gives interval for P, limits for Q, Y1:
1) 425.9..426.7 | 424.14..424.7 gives 1.22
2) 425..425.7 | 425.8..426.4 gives 0.90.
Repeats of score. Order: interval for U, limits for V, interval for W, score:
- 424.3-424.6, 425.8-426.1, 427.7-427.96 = -0.64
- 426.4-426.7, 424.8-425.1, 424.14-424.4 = -0.72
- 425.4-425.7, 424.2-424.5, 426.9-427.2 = -0.91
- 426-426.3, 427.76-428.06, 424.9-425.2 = -0.78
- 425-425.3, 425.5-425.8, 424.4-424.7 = -0.91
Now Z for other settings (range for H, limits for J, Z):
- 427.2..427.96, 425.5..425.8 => 1.38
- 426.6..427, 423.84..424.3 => 1.54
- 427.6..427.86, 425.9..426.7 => 1.57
